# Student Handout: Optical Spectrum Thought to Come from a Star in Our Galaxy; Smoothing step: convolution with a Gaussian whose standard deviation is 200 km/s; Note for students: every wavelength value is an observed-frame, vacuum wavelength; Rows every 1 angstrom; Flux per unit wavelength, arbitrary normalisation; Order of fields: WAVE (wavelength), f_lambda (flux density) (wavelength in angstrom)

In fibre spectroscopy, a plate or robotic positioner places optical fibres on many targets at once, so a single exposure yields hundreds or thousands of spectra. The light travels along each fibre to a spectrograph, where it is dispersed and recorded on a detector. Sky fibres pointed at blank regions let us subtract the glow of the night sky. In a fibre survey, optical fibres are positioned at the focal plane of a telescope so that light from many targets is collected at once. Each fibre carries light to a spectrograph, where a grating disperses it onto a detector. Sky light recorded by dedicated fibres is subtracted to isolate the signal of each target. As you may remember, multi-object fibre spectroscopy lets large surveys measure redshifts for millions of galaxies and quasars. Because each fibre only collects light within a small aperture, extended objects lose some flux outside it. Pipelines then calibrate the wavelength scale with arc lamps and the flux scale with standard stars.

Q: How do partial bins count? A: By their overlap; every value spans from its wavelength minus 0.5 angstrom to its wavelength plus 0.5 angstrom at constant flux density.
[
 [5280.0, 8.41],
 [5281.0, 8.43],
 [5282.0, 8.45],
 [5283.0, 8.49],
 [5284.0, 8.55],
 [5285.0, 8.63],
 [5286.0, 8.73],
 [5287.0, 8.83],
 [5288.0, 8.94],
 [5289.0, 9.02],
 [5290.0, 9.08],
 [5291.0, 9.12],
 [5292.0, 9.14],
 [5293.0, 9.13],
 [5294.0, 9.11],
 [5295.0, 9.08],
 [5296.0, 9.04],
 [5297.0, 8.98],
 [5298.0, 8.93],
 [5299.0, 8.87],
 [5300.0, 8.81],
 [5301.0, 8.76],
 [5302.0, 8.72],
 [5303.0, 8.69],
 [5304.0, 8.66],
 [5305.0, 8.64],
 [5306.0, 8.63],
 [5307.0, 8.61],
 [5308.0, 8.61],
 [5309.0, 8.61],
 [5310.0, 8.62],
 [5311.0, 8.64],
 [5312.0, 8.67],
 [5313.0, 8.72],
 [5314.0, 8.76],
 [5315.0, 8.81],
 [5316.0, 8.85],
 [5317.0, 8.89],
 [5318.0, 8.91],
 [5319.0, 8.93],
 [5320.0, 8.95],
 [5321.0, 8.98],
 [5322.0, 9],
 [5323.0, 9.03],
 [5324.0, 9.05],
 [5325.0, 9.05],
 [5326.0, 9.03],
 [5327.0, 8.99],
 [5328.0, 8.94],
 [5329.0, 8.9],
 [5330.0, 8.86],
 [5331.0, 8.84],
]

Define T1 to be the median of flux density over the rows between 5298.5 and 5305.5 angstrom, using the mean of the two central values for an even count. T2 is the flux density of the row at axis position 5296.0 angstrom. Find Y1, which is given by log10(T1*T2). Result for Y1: 1.897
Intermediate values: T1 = 8.72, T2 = 9.04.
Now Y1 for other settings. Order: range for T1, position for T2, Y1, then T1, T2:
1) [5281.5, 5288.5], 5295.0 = 1.894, 8.63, 9.08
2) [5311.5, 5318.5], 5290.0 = 1.903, 8.81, 9.08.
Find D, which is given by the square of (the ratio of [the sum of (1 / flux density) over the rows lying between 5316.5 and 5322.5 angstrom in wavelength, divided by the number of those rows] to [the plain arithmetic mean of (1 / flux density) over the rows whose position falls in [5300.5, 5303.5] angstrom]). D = 0.95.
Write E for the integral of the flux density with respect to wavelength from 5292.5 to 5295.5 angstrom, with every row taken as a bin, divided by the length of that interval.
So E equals 9.1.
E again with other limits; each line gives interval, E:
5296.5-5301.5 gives 8.9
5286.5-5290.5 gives 9.0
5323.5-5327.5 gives 9.0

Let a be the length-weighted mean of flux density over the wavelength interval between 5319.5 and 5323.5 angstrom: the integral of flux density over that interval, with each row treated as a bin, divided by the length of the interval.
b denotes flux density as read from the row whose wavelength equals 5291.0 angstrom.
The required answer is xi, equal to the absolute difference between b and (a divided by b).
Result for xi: 8.13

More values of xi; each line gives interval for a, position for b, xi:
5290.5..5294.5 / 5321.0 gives 7.96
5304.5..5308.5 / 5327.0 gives 8.03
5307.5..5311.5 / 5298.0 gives 7.96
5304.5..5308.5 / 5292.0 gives 8.20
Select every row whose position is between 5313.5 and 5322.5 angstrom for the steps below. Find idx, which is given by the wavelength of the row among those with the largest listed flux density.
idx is 5322.0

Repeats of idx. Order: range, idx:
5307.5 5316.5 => 5316.0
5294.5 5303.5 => 5295.0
